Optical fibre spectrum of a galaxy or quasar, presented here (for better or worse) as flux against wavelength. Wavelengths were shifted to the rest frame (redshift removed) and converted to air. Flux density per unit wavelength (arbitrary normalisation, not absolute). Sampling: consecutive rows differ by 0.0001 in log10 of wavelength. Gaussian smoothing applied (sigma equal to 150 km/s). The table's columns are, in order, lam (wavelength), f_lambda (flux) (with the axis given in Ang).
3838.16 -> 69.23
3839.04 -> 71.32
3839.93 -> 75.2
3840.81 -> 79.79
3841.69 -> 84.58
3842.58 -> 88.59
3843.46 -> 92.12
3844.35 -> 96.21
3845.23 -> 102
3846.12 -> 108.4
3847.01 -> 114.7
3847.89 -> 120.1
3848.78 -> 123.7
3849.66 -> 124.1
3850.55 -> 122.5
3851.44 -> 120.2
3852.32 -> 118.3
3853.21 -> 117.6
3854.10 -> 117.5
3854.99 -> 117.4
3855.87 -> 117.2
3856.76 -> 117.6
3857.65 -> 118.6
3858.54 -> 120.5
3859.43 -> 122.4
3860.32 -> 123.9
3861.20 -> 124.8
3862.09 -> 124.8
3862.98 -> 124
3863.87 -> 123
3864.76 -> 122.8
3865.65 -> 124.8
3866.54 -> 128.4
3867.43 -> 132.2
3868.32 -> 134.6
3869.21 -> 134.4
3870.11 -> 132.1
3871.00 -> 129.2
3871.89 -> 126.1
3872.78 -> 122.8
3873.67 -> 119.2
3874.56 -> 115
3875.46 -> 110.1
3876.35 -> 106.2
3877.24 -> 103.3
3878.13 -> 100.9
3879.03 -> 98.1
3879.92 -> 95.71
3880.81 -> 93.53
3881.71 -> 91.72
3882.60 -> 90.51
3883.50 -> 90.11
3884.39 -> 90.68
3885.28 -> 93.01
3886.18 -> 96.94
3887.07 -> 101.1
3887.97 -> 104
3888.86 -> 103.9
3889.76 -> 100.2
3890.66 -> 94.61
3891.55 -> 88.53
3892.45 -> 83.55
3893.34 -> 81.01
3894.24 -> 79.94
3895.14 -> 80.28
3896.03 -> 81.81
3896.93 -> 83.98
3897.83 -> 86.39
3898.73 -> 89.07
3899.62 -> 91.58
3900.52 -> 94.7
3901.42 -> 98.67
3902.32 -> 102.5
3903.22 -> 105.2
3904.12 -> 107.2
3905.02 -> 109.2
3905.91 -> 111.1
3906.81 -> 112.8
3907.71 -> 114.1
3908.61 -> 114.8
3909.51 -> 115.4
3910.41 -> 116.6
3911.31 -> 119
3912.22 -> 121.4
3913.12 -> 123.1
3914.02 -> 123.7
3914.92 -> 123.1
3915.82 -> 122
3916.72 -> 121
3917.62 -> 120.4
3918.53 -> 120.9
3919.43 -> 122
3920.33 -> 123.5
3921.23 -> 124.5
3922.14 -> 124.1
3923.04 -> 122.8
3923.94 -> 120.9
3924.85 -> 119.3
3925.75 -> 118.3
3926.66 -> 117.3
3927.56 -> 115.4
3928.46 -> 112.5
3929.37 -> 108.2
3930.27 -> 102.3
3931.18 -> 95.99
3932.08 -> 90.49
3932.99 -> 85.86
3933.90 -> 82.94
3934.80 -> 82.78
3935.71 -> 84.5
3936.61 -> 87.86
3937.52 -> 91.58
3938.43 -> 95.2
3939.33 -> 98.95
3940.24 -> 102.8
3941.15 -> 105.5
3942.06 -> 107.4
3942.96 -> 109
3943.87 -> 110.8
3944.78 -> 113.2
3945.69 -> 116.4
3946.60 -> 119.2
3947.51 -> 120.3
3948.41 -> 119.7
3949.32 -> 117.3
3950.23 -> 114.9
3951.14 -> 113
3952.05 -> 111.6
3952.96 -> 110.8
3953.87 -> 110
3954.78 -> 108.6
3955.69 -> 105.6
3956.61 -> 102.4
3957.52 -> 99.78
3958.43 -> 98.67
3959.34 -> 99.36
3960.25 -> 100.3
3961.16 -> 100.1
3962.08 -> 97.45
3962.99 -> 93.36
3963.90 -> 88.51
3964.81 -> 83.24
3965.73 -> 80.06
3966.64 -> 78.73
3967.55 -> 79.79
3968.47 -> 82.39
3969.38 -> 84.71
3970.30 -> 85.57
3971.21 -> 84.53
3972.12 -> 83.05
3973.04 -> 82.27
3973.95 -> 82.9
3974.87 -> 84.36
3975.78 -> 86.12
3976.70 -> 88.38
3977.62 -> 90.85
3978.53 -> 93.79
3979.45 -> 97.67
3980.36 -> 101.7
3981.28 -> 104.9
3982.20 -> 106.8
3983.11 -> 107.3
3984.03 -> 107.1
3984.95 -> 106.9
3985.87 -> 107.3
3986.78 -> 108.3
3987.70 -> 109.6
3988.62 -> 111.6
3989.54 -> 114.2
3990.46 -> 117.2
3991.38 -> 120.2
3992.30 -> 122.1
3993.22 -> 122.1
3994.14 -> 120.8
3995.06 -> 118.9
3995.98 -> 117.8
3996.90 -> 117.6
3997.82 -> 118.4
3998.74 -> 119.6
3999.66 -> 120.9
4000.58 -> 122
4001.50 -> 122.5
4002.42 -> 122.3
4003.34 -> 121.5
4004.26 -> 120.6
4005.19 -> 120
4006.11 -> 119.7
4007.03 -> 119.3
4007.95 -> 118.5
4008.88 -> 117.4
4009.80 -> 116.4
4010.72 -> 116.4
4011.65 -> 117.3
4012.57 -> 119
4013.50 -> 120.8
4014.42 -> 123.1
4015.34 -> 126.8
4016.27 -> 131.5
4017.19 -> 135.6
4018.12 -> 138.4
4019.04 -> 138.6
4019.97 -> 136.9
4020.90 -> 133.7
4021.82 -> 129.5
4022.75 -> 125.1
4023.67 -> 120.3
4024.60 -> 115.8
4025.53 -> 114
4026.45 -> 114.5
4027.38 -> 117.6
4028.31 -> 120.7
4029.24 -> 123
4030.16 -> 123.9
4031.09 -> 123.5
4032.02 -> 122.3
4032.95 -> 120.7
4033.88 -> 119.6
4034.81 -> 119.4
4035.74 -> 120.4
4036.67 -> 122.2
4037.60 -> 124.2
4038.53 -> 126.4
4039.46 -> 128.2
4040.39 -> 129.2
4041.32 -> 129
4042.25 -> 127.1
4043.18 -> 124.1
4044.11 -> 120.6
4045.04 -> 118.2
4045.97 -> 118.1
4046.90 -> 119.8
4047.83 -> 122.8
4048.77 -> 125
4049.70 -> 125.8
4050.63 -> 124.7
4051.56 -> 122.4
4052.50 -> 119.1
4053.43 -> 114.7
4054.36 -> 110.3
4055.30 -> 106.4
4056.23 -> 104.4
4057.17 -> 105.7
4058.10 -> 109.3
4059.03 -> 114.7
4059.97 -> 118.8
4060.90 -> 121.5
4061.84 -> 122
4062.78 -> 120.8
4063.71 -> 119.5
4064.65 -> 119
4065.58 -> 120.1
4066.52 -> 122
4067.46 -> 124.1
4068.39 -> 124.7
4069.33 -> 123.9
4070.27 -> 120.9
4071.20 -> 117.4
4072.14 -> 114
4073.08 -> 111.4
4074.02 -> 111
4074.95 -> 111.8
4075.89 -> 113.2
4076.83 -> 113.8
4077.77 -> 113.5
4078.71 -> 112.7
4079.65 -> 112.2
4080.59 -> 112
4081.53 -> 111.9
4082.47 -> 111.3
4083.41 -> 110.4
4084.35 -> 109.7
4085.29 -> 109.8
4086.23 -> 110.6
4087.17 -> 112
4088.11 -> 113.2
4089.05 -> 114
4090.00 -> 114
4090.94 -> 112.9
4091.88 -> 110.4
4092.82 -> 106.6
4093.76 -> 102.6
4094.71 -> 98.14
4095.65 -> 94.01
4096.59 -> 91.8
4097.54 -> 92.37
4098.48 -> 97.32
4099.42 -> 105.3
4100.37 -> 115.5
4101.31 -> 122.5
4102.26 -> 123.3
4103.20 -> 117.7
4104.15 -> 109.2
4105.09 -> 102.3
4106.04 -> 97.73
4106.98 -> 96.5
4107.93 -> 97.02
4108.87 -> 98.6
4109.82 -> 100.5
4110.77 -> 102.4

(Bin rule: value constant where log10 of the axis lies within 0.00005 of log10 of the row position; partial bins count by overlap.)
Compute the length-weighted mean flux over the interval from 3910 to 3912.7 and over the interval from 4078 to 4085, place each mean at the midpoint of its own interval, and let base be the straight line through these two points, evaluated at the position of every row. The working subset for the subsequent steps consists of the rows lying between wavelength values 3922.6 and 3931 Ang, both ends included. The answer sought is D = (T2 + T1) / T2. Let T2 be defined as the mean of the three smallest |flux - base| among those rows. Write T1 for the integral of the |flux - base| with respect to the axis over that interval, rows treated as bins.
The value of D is 65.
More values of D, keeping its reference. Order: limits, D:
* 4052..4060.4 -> 19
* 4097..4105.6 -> 22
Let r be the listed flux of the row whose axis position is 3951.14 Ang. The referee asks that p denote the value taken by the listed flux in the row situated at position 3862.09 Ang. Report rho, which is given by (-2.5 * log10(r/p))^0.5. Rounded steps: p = 124.8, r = 113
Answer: 0.33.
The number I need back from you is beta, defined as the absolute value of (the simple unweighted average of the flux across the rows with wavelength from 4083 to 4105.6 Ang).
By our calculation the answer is 108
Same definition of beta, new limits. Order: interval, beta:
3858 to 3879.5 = 121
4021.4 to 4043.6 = 123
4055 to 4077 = 116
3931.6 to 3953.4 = 104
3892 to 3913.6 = 101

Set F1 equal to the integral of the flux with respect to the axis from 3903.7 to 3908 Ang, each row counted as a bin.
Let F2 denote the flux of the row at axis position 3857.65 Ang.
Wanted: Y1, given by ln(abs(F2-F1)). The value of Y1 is 5.9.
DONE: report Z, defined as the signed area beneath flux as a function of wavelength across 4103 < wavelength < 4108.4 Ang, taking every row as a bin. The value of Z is 554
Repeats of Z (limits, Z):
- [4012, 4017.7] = 719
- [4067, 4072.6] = 677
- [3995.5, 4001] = 657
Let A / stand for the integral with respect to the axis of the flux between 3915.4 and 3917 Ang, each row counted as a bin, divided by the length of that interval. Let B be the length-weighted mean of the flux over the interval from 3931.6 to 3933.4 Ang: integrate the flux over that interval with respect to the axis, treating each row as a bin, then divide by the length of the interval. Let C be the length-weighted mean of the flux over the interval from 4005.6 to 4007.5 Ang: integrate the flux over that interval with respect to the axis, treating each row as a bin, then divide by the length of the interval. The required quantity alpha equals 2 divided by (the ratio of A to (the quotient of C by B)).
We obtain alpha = 0.0223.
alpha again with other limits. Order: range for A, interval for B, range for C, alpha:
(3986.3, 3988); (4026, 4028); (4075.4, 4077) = 0.0179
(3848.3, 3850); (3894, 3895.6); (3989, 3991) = 0.0232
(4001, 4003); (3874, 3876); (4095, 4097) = 0.0136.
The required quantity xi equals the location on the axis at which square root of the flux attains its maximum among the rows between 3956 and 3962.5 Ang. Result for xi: 3956.61 Ang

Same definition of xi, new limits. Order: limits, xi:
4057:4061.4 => 4060.90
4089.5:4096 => 4090.00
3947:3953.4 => 3947.51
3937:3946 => 3945.69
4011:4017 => 4016.27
